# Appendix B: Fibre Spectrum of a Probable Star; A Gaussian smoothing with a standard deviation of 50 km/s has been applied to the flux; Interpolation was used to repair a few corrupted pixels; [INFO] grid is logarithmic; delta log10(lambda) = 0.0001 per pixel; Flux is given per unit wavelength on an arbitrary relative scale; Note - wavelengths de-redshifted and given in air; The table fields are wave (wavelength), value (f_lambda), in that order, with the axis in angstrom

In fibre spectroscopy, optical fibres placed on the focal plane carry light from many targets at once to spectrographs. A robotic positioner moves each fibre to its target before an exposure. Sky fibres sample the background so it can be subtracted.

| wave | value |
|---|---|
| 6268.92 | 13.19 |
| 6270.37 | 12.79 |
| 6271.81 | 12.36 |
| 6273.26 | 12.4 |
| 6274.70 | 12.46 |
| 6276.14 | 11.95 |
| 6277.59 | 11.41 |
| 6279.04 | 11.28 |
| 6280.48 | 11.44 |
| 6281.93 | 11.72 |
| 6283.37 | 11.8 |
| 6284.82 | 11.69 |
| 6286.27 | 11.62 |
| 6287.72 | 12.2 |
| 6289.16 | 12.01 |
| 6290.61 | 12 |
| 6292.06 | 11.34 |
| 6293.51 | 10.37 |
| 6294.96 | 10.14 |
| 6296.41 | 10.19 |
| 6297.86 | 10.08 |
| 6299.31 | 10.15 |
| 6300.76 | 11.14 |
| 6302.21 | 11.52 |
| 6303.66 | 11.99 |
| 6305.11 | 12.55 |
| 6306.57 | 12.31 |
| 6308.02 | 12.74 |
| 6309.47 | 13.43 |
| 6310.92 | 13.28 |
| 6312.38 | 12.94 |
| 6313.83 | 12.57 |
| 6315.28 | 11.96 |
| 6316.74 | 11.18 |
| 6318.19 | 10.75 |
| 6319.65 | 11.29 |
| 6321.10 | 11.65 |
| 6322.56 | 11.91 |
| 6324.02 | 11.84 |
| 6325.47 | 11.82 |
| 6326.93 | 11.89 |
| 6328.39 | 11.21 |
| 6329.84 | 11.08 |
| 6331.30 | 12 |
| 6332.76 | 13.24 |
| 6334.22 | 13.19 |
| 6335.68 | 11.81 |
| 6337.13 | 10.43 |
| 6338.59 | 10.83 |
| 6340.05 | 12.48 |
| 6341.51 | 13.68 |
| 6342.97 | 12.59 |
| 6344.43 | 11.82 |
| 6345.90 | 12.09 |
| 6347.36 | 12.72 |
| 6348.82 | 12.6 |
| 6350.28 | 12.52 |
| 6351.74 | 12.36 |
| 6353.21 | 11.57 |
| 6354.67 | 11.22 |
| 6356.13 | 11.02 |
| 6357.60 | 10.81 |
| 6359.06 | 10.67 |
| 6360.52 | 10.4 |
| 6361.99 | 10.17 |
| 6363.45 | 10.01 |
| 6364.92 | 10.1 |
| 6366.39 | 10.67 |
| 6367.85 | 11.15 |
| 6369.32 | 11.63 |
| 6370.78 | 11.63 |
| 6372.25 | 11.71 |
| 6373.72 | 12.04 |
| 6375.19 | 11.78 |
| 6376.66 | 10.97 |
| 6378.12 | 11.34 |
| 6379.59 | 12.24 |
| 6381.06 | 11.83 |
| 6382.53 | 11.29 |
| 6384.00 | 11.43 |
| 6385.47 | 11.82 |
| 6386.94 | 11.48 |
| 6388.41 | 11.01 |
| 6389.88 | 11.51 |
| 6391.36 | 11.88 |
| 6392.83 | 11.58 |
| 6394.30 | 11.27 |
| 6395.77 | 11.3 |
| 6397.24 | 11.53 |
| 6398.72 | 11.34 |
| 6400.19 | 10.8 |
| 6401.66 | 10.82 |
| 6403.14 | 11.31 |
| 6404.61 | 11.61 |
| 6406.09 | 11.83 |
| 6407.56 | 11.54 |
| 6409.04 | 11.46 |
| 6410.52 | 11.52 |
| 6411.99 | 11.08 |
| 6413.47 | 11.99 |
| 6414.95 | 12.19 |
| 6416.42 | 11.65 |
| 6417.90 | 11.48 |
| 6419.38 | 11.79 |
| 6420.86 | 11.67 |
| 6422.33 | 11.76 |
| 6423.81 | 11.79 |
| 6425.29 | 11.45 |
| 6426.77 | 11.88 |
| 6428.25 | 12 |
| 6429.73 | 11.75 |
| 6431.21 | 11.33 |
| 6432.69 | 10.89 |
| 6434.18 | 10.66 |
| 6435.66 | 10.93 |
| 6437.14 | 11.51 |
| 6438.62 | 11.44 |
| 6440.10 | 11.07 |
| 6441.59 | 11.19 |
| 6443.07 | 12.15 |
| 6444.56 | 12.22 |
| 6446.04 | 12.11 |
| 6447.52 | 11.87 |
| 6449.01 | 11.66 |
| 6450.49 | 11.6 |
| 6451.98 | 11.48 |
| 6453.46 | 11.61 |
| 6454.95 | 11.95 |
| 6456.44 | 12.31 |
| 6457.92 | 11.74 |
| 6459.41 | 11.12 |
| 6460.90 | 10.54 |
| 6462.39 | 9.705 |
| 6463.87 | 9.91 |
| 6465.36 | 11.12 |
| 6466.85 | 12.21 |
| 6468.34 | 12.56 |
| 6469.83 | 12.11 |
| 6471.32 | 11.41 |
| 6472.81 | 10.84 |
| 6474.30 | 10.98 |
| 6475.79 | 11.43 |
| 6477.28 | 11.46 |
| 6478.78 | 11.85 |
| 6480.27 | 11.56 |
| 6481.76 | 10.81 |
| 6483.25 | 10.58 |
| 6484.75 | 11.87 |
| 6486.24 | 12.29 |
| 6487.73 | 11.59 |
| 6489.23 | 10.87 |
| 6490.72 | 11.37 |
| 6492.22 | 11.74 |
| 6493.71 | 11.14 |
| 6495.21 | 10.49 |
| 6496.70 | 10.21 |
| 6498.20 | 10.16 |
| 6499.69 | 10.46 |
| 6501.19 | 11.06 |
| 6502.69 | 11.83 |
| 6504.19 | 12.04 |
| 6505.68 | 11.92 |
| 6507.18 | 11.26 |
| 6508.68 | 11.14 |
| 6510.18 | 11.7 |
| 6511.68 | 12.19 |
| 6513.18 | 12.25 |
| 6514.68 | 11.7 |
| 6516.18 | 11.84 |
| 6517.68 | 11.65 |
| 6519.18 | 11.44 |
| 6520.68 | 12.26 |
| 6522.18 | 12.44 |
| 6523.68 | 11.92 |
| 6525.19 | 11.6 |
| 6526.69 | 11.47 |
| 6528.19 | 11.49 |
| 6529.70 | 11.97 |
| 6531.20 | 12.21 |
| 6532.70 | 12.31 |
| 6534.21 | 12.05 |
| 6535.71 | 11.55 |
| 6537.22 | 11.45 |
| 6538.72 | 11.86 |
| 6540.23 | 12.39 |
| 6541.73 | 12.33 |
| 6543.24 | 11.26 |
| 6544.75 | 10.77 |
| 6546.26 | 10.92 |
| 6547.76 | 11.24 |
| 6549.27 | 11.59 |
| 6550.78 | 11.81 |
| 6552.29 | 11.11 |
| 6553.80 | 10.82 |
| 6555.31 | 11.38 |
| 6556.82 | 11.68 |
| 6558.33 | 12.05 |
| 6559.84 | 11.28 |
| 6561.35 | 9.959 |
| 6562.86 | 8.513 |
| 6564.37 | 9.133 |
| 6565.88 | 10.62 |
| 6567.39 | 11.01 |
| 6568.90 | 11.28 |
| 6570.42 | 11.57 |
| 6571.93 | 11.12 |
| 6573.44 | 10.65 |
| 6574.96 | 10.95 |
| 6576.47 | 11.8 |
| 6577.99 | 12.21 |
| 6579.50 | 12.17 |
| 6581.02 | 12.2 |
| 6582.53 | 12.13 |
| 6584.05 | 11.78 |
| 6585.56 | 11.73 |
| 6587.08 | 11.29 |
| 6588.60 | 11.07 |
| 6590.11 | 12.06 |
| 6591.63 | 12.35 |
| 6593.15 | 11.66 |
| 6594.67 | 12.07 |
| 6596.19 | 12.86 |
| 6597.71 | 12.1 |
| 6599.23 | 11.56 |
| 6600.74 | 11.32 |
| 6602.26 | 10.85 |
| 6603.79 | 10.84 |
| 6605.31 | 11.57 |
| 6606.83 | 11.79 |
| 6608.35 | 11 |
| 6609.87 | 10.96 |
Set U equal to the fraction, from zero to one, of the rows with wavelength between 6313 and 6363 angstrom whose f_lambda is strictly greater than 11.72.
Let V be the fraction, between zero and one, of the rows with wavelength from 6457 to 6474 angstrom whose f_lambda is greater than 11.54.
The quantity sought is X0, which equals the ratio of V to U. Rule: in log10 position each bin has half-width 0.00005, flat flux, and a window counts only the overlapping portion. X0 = 0.7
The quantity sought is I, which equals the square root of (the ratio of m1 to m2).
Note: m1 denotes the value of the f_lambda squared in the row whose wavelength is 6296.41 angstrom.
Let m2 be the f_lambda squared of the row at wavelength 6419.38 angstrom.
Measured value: 0.86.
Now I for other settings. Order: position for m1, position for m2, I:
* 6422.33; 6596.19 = 0.91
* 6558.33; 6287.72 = 0.99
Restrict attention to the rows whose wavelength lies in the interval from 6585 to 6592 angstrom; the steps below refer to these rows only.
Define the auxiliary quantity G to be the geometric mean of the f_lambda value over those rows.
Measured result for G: 11.7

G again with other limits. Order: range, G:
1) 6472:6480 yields 11.3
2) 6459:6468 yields 10.7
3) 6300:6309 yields 12.0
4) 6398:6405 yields 11.2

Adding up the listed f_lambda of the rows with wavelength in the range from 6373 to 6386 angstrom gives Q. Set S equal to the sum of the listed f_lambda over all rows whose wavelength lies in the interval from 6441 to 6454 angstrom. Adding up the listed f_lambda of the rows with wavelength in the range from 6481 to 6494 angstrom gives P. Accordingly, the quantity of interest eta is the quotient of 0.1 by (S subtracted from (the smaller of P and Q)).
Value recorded -0.028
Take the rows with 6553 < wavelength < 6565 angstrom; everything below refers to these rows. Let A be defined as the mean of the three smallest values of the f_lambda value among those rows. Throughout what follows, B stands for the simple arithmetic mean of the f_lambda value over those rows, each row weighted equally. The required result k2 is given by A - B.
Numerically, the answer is -1.40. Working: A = 9.2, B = 10.6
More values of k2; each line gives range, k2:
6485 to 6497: -0.69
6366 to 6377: -0.52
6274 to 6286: -0.34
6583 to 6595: -0.41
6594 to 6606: -0.64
